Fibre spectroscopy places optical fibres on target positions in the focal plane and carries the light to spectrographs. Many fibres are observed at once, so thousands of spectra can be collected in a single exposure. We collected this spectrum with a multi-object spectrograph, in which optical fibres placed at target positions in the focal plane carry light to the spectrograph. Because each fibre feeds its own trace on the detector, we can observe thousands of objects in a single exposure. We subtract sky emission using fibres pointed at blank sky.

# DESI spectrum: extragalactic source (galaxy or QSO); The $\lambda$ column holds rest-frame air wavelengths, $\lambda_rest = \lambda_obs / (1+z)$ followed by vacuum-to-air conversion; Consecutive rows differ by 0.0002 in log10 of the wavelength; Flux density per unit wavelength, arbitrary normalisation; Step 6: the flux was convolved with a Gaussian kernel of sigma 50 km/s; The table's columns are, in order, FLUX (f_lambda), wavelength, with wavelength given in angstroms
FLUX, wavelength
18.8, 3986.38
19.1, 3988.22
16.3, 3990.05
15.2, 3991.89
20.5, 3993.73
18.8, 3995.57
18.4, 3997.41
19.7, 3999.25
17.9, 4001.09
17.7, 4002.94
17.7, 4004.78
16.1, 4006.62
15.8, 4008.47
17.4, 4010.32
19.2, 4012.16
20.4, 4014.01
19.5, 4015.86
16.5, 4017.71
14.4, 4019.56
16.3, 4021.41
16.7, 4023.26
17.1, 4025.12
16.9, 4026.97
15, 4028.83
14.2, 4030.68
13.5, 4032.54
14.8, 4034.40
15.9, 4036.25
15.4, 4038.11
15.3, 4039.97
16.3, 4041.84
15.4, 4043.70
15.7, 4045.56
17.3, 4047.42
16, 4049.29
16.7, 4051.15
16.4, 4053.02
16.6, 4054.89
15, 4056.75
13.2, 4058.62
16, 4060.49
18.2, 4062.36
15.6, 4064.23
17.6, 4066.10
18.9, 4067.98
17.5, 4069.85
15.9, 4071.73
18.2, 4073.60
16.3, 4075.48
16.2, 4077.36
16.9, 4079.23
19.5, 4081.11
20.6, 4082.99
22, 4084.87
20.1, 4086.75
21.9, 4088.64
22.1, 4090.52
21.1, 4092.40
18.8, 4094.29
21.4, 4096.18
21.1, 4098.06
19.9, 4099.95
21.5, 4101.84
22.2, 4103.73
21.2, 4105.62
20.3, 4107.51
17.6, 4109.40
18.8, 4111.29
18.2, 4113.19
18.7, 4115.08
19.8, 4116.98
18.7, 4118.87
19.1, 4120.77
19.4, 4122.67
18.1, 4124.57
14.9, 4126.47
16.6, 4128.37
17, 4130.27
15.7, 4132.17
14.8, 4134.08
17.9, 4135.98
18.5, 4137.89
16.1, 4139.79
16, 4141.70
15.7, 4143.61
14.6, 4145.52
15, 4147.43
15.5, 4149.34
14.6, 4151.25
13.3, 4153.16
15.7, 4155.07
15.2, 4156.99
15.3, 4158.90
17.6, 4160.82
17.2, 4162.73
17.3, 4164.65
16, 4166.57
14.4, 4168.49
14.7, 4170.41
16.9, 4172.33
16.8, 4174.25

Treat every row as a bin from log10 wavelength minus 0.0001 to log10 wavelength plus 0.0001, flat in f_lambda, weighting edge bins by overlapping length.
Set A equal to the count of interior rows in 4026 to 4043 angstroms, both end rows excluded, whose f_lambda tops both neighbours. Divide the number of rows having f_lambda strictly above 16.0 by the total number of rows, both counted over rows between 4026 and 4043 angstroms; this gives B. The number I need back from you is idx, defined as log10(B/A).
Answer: -0.65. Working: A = 1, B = 0.22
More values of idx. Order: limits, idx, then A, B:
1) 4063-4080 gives -0.41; 2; 0.78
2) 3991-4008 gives -0.35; 2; 0.89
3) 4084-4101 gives -0.30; 2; 1.00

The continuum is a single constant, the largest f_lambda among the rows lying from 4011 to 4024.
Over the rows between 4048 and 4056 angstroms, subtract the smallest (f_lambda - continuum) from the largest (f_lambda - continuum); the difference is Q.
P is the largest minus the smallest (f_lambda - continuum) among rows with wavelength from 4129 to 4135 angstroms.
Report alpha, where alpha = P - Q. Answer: 1.5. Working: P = 2.2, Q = 0.7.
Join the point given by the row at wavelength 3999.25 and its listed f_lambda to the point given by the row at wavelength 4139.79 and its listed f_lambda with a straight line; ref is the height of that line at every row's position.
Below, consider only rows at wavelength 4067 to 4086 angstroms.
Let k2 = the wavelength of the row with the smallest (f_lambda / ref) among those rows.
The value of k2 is 4071.73 angstroms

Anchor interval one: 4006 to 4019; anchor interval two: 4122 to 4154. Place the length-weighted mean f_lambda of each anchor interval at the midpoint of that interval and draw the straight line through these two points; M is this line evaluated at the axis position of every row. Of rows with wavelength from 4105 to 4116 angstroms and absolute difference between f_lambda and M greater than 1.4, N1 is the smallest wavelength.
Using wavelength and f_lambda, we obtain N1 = 4105.62 angstroms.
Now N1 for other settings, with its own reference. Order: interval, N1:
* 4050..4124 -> 4056.75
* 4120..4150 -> 4120.77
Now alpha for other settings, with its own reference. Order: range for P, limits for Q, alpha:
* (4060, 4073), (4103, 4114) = -1.3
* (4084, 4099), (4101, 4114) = -1.3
